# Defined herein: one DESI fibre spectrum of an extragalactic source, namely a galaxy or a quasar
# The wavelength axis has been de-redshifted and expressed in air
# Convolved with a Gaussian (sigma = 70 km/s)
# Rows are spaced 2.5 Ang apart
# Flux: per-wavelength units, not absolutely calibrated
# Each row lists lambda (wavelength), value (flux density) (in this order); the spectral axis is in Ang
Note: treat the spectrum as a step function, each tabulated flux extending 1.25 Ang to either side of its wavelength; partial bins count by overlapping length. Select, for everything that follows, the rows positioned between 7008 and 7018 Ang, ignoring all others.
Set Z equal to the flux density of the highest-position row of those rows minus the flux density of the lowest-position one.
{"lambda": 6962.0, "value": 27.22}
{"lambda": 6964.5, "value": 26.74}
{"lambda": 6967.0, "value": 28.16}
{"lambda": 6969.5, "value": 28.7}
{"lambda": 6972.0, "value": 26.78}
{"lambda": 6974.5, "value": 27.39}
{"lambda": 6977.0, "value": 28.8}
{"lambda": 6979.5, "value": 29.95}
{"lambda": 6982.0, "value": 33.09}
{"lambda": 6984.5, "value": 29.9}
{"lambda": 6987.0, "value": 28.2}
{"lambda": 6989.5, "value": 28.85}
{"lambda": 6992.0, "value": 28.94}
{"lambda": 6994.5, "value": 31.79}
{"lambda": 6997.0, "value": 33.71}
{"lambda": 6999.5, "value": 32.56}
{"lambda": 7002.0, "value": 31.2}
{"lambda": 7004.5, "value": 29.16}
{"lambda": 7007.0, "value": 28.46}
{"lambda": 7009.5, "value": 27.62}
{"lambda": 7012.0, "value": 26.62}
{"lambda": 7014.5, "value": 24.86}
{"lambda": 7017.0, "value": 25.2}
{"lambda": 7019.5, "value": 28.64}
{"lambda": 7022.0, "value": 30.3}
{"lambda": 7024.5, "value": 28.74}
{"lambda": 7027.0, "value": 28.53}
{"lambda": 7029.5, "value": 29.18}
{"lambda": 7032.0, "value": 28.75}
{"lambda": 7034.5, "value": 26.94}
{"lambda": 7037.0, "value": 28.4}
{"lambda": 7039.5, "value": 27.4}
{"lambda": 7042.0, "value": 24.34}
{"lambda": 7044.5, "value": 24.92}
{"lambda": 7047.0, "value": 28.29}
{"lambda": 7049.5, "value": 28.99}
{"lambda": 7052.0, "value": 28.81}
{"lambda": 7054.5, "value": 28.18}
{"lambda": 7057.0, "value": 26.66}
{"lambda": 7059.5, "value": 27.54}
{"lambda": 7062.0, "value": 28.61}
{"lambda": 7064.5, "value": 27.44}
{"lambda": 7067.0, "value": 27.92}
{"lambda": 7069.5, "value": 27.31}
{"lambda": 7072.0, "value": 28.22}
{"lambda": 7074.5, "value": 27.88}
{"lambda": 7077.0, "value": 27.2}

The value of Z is -2.4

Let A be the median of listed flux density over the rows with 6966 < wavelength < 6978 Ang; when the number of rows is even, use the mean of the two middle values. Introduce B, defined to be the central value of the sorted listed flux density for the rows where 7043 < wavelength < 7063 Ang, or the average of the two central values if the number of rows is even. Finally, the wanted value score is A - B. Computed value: -0.1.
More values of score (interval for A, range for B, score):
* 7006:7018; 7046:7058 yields -1.7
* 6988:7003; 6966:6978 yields 3.3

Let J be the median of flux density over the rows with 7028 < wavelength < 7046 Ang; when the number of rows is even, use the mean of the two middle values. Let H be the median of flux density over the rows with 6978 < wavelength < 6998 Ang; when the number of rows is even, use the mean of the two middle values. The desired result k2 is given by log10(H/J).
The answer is 0.04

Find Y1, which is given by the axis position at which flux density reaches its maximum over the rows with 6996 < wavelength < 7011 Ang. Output 6997.0 Ang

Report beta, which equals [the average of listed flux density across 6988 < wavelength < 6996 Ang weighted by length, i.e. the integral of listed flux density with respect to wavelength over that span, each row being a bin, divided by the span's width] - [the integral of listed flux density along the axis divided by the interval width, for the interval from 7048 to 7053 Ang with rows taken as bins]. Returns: 1.1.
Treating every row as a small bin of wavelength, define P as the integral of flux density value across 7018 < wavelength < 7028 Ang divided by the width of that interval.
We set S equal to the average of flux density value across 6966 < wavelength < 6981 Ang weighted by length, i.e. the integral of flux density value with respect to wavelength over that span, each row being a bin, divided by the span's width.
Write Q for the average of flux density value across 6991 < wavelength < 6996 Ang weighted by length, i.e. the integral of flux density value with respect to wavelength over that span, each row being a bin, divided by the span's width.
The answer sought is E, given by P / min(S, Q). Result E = 1.02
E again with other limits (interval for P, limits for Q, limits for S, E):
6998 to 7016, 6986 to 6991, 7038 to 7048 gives 1.09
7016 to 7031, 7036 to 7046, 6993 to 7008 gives 1.08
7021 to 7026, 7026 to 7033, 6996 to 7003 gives 1.02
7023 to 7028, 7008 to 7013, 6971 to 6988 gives 1.06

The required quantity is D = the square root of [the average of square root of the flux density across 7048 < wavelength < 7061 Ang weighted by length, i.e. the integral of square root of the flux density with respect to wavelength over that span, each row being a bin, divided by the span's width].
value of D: 2.301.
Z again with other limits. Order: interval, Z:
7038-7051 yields 1.6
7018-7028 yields -0.1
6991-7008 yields -0.5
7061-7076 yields -0.7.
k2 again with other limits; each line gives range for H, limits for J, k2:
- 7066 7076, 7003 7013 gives 0.00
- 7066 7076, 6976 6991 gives -0.02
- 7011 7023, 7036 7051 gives -0.02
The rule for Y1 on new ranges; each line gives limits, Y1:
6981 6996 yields 6982.0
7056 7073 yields 7062.0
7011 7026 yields 7022.0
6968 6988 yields 6982.0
